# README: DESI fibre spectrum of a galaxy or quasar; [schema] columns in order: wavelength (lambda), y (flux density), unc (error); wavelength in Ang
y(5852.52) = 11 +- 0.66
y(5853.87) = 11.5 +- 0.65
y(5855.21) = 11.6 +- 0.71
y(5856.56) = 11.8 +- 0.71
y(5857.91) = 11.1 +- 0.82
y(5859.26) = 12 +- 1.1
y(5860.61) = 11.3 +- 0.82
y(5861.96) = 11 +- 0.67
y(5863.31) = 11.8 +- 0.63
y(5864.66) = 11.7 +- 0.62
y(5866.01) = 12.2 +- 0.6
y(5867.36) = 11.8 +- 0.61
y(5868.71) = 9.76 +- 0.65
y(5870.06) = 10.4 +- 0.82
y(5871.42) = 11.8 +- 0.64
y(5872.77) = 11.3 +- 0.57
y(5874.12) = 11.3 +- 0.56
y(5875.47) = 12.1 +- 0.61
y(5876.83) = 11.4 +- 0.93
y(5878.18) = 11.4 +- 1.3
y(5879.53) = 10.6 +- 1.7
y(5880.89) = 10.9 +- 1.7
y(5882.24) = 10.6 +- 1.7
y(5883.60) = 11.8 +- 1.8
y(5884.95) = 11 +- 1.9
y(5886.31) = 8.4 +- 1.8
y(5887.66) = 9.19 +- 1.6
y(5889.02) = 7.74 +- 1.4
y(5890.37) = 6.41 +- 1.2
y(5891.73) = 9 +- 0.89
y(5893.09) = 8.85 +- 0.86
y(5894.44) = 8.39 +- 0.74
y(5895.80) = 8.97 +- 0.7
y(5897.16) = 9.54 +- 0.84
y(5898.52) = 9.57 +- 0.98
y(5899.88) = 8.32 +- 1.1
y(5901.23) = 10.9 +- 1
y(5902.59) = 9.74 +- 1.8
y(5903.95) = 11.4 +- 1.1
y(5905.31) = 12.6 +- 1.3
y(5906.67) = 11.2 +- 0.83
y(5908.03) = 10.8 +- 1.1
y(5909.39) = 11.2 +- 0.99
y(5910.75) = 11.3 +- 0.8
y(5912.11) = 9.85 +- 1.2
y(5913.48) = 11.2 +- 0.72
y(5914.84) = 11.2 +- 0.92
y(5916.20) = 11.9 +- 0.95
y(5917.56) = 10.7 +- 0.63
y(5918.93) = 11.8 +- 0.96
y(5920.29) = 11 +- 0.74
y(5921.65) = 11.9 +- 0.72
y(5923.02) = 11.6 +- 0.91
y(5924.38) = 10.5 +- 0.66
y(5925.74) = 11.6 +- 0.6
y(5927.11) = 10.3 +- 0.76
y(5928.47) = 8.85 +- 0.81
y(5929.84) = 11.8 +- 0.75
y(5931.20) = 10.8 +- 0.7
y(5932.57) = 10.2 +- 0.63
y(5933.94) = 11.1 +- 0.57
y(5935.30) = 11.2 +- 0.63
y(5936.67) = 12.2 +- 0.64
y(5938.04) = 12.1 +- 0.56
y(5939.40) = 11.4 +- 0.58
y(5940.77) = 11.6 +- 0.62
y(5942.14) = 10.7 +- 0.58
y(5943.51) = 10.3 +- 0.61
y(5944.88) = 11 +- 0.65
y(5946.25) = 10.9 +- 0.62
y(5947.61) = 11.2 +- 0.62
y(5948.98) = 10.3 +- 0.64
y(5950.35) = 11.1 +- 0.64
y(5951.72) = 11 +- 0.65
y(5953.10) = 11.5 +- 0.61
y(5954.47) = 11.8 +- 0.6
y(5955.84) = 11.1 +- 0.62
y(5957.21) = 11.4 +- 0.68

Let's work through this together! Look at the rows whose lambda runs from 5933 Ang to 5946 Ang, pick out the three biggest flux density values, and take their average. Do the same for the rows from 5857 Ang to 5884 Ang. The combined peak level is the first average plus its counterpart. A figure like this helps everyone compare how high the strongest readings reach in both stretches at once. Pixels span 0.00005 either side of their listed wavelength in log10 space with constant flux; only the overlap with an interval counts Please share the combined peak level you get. 24.1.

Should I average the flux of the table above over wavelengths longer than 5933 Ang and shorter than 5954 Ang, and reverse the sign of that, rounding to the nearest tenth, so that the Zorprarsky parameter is -11.2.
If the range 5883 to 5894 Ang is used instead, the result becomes -9.0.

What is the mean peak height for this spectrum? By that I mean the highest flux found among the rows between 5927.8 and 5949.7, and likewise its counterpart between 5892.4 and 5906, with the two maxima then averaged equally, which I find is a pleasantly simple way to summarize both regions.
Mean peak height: 12.4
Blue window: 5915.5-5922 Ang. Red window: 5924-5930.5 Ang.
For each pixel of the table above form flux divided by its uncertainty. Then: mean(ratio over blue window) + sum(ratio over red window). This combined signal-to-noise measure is 90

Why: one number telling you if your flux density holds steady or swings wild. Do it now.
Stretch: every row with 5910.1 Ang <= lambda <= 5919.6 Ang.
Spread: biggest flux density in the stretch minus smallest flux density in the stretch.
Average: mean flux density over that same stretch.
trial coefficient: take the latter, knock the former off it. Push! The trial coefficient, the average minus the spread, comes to 9.1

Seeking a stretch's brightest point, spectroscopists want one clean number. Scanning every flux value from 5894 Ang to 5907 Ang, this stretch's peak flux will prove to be 12.6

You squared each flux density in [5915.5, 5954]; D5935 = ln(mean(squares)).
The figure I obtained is 4.82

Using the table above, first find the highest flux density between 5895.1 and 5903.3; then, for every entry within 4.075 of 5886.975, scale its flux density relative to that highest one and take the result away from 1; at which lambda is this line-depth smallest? 5883.60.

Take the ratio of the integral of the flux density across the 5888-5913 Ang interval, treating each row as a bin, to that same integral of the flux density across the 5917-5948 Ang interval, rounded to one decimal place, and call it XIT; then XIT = 0.7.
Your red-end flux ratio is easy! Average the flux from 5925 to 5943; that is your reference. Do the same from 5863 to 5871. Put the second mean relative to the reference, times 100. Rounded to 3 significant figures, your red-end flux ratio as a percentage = 102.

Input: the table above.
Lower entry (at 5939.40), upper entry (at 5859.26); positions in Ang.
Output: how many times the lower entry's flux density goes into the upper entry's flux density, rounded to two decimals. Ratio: 1.05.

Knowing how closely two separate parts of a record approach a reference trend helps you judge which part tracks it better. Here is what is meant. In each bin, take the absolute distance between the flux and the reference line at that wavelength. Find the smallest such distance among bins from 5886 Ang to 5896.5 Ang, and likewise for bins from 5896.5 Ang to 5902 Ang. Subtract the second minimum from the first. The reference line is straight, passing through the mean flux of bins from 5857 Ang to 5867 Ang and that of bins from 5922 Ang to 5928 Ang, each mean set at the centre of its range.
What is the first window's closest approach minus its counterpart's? 1.84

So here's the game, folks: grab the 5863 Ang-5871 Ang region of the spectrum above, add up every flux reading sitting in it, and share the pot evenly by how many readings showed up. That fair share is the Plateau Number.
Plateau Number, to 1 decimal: 11.3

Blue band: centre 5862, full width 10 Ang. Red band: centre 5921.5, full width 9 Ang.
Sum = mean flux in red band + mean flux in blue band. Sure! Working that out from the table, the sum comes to 22.9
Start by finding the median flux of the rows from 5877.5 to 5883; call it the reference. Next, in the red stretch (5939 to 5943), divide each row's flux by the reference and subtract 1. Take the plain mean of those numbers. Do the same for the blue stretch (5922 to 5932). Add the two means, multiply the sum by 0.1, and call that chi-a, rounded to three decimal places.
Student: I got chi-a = 0.005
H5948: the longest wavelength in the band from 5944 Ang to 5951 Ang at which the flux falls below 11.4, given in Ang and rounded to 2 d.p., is 5950.35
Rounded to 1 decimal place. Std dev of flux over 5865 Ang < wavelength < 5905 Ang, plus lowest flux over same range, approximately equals 7.9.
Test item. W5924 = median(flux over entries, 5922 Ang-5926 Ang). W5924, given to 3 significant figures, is 11.6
